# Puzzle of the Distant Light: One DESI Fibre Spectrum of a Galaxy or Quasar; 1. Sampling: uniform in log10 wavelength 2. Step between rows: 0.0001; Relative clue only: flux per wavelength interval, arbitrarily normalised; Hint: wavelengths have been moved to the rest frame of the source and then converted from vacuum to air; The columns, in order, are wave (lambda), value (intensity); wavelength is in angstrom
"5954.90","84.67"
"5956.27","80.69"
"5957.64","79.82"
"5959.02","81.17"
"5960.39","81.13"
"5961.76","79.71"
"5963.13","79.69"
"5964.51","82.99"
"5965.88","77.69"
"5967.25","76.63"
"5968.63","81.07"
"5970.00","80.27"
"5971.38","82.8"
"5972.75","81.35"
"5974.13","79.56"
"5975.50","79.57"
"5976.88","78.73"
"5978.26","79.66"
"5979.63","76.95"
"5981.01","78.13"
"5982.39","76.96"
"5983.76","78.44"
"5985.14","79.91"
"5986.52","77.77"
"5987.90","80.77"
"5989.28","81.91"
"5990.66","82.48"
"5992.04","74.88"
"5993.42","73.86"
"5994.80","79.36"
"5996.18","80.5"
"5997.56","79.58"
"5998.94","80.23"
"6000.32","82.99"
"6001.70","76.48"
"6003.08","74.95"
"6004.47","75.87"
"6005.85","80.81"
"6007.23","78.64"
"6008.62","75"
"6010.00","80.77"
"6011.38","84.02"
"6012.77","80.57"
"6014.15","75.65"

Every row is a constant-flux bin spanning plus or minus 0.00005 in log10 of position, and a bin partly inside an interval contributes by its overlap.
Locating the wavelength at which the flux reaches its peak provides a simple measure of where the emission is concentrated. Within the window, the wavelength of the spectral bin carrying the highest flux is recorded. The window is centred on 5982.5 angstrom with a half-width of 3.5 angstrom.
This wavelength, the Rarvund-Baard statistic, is 5985.14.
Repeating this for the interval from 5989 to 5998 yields 5990.66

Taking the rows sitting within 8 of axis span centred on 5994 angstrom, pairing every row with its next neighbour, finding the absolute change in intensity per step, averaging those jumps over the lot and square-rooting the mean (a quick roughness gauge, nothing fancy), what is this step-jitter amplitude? 1.80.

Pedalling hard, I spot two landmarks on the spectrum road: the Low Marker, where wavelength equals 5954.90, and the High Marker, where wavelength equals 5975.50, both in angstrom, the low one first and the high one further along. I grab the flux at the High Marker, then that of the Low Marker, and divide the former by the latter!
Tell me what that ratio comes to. 0.94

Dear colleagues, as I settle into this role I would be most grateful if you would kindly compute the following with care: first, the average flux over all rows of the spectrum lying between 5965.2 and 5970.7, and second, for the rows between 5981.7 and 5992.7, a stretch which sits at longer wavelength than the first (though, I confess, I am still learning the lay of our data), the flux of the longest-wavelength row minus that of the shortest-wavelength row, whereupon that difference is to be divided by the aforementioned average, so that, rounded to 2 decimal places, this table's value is -0.03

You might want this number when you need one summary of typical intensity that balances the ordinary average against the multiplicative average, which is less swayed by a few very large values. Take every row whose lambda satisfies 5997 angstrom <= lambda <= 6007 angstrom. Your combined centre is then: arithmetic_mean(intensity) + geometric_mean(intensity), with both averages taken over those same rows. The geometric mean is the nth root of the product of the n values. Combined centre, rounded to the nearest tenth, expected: 157.4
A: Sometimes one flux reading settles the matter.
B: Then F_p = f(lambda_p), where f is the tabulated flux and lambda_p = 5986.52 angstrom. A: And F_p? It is 77.77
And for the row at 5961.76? 79.71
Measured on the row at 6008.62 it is 75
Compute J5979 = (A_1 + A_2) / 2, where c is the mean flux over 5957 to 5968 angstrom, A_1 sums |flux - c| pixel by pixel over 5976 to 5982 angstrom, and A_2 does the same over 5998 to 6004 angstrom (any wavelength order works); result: 9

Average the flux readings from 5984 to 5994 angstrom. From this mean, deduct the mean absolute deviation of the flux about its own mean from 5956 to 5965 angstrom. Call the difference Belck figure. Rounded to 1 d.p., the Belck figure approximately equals 77.9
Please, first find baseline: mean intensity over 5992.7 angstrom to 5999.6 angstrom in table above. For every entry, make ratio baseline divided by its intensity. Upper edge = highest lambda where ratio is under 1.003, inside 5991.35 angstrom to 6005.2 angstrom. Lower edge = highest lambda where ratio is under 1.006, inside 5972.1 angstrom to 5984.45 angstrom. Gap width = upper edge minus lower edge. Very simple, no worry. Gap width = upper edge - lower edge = 16.6 angstrom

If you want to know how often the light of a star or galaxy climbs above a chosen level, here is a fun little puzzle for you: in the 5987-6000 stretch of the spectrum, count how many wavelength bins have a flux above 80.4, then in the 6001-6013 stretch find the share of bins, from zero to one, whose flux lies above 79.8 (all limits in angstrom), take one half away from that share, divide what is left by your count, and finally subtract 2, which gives -2.01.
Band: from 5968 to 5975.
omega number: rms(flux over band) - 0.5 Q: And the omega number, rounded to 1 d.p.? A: 80.5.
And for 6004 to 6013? 78.9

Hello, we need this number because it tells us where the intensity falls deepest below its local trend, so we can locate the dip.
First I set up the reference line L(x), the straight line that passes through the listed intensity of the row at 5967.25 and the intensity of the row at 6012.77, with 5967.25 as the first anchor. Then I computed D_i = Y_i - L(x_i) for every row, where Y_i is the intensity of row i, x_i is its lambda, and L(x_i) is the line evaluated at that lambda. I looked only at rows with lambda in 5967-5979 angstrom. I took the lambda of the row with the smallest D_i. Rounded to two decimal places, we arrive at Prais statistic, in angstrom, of 5967.25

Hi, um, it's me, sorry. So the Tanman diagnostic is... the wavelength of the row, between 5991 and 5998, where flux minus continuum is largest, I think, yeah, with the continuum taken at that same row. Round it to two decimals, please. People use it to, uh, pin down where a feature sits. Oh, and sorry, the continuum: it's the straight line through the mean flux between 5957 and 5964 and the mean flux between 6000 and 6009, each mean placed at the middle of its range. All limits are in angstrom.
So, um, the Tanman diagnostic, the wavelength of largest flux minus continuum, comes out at 5996.18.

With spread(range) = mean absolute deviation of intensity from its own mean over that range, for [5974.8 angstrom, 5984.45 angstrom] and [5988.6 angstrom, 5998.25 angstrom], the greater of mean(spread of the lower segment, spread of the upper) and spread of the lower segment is 1.73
